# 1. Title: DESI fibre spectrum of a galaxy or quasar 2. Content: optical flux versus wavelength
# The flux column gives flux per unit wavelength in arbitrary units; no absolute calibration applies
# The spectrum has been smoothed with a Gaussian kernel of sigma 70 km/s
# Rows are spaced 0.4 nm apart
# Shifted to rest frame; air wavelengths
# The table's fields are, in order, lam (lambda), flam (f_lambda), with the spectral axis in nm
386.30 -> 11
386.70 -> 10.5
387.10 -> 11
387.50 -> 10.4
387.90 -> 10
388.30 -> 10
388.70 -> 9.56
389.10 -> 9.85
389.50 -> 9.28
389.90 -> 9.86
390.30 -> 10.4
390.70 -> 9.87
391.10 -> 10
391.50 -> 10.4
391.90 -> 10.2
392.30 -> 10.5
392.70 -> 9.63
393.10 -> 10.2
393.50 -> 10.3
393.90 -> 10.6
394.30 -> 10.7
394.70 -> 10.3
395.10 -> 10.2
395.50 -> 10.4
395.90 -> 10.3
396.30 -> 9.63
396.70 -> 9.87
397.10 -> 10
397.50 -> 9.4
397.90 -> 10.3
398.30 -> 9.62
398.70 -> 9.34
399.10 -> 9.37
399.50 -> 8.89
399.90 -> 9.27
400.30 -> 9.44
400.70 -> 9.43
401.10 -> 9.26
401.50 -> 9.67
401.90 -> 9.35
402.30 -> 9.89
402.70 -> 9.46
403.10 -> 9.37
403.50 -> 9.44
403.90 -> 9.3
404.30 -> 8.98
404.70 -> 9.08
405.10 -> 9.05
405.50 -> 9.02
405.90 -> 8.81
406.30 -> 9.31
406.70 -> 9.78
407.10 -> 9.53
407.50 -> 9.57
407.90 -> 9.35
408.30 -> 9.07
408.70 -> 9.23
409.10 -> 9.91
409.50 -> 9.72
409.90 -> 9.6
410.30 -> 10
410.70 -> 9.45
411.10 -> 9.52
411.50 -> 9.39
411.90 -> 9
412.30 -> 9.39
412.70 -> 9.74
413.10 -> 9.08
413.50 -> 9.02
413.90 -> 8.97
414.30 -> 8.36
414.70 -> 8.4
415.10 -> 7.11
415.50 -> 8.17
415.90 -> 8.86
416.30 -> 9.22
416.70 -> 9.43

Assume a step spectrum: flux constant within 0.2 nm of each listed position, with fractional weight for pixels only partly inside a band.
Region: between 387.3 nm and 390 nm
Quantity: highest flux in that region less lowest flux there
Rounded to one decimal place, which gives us 1.1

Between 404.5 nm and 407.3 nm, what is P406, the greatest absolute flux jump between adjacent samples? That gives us 0.50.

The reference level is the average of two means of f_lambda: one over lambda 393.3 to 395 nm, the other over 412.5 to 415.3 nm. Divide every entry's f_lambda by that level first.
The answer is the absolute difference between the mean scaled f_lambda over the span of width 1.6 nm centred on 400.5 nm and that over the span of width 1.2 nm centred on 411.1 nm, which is 0.011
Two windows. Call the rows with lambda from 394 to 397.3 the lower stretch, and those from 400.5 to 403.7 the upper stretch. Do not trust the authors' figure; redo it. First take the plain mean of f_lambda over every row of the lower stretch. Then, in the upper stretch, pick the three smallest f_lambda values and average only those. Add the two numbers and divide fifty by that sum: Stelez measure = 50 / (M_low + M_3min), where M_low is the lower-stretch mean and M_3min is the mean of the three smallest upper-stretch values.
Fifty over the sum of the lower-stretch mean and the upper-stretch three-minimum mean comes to 2.56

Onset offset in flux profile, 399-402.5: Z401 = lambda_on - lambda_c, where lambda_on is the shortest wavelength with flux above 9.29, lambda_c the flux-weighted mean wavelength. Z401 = -1.62 nm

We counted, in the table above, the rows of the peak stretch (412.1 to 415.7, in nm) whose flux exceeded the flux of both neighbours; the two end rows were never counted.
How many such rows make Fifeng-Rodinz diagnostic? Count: 2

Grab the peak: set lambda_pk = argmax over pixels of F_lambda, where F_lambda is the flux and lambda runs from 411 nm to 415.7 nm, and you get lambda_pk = 412.70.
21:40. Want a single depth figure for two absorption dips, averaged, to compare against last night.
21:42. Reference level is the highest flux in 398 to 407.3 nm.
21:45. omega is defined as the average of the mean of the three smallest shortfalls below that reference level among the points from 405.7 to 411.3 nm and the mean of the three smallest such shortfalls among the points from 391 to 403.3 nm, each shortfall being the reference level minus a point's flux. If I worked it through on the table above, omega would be -0.4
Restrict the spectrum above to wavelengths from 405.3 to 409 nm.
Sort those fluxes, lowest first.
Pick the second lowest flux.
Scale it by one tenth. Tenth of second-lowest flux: 0.902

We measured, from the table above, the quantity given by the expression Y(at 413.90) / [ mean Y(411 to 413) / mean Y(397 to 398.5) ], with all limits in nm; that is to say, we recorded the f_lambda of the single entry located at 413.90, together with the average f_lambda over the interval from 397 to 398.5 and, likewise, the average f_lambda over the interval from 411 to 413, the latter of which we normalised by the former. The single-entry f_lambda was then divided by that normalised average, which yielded 9.4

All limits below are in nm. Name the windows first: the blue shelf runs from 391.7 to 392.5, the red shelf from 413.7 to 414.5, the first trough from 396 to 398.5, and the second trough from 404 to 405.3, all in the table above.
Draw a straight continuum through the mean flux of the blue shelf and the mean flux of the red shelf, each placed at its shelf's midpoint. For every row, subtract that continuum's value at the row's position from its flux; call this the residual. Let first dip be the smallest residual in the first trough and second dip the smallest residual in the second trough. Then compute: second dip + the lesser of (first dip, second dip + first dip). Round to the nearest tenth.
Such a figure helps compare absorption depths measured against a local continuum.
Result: -1.4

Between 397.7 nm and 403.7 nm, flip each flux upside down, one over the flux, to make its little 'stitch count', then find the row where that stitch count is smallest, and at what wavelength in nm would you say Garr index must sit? 397.90 nm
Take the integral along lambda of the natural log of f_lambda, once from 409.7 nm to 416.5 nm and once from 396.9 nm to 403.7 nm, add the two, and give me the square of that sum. 914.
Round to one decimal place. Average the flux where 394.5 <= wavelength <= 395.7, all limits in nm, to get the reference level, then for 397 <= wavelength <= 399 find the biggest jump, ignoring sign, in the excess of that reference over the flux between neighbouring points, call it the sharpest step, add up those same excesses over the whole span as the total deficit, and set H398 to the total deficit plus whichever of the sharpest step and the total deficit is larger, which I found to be 5.7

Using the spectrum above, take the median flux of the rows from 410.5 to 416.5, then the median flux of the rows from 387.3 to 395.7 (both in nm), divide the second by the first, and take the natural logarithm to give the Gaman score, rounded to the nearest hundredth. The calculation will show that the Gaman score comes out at 0.12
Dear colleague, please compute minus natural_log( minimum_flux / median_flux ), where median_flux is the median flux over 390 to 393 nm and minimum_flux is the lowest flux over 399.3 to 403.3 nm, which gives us 0.14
